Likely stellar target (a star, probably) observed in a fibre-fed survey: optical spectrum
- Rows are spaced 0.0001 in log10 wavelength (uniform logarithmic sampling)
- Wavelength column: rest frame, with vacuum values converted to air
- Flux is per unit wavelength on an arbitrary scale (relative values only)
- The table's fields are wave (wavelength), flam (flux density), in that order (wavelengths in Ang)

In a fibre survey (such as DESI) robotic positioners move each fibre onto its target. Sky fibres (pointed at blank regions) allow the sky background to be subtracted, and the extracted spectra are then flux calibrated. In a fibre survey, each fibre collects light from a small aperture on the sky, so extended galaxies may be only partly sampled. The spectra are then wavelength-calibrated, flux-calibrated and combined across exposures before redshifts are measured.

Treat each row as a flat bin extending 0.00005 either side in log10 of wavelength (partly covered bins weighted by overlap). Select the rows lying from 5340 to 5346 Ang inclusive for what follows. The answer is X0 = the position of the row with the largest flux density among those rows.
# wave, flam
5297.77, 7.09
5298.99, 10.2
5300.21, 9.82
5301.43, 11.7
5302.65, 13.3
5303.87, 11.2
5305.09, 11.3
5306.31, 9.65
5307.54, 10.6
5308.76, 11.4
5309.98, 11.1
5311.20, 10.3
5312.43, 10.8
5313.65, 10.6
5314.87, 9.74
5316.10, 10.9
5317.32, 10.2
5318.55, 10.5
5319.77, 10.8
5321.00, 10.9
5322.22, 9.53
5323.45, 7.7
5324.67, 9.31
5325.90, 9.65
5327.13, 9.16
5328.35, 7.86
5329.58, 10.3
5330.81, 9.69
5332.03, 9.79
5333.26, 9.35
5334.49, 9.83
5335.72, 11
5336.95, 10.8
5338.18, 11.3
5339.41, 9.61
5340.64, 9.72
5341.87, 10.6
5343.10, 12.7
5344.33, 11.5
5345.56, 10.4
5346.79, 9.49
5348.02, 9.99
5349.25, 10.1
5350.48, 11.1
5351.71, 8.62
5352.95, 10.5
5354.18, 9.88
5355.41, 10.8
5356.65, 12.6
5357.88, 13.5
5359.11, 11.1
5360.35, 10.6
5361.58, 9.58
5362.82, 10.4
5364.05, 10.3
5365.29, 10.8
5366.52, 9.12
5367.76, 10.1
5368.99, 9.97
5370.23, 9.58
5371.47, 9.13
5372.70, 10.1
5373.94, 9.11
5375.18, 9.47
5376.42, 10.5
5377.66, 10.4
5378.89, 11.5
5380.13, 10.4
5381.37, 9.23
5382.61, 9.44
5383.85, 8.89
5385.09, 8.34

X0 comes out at 5343.10 Ang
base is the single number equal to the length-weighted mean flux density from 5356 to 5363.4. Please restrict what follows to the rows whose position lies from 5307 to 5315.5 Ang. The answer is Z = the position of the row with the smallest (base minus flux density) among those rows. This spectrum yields 5308.76 Ang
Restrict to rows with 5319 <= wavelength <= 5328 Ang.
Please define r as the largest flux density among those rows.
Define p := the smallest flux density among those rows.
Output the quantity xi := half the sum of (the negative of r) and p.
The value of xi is -1.6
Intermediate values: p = 7.7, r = 10.9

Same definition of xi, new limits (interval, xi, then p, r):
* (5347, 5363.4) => -2.4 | 8.62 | 13.5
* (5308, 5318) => -0.8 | 9.74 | 11.4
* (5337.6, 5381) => -2.4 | 8.62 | 13.5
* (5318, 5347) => -2.5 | 7.7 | 12.7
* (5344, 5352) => -1.4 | 8.62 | 11.5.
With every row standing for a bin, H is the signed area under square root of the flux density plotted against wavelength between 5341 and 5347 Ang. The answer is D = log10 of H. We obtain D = 1.30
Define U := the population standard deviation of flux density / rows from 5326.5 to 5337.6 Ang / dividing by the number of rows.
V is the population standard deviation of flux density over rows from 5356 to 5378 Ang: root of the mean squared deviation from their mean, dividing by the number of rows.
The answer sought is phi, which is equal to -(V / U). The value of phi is -1.27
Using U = 0.89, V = 1.12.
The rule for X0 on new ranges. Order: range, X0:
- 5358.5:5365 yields 5359.11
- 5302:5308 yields 5302.65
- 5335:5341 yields 5338.18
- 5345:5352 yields 5350.48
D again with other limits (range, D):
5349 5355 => 1.28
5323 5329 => 1.25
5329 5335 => 1.27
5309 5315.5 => 1.32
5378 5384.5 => 1.31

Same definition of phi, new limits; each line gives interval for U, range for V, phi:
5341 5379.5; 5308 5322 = -0.41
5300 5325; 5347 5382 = -0.95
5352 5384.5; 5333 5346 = -0.91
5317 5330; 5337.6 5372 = -1.06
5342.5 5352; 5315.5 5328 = -0.81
